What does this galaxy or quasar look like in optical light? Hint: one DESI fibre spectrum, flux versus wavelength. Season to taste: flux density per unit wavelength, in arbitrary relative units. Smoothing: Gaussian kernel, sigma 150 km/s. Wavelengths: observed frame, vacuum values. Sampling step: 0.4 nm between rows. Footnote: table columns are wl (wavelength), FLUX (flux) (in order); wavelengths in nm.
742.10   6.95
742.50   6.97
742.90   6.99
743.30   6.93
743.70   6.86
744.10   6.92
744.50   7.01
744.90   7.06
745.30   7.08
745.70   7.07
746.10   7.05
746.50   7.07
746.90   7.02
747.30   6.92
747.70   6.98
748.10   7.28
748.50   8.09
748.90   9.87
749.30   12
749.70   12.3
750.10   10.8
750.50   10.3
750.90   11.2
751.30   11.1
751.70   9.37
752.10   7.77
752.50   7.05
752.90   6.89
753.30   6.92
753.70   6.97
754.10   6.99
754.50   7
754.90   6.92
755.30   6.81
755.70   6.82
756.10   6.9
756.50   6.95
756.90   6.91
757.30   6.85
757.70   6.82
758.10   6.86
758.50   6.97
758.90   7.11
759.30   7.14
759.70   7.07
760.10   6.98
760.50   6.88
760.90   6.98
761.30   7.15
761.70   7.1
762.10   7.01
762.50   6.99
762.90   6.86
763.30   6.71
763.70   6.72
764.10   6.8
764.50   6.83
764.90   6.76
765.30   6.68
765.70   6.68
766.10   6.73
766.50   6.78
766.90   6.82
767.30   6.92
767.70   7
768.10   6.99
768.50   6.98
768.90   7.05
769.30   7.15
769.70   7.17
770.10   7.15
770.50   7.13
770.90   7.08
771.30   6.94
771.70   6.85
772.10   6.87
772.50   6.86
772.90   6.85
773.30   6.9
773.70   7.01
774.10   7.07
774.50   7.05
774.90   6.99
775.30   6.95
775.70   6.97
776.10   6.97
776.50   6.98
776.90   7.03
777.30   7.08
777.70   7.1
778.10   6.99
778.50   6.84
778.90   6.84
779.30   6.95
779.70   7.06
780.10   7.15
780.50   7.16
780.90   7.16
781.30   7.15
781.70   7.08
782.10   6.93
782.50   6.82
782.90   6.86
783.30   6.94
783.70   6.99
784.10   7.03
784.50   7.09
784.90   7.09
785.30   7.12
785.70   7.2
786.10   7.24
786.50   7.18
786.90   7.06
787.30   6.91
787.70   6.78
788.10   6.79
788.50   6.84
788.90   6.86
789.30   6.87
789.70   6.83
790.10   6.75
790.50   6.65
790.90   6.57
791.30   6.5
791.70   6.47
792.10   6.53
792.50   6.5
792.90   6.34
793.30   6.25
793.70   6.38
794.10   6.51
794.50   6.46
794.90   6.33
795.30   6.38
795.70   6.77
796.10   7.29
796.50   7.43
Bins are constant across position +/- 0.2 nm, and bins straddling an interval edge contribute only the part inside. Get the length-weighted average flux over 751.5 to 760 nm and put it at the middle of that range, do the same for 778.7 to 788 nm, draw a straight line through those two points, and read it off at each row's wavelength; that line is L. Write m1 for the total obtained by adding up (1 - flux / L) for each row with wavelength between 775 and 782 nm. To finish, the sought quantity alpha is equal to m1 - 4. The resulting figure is -4.0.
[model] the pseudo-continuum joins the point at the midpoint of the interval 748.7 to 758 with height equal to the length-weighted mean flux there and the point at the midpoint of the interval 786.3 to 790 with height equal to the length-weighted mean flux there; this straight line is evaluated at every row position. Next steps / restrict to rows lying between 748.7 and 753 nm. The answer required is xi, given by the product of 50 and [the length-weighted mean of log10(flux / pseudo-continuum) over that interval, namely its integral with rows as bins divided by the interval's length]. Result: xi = 3.3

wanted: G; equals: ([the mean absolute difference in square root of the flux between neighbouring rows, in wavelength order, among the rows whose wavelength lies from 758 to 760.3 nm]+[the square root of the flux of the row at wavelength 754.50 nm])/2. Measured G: 1.33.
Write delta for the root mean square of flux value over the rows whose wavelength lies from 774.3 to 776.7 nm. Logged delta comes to 7.0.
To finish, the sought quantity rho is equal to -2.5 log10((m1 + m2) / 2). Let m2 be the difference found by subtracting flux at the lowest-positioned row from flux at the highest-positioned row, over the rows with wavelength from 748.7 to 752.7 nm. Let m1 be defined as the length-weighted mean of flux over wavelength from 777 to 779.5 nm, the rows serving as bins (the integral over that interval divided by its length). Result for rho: -0.79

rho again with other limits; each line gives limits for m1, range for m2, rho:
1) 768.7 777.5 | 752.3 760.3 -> -1.35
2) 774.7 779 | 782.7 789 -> -1.36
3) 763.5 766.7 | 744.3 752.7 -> -1.33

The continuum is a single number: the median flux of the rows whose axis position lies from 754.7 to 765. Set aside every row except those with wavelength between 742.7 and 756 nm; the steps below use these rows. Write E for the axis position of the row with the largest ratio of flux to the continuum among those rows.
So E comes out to 749.70 nm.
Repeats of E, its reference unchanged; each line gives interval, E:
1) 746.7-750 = 749.70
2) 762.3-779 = 769.70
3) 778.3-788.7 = 786.10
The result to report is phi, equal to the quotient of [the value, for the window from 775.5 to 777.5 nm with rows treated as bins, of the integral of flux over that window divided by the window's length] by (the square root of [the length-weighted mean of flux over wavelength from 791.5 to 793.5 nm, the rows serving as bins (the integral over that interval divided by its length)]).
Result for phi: 2.77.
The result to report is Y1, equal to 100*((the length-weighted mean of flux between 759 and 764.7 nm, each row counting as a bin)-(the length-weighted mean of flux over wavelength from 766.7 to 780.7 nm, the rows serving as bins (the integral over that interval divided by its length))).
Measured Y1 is -5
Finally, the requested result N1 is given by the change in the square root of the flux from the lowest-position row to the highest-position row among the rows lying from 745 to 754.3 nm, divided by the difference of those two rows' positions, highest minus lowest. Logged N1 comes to -0.002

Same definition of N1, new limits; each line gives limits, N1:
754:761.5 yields 0.004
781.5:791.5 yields -0.012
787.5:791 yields -0.013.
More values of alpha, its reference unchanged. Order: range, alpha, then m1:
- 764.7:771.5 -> -3.7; 0.30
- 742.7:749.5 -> -5.0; -1.00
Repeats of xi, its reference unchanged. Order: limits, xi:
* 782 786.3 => -0.1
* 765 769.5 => -2.6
